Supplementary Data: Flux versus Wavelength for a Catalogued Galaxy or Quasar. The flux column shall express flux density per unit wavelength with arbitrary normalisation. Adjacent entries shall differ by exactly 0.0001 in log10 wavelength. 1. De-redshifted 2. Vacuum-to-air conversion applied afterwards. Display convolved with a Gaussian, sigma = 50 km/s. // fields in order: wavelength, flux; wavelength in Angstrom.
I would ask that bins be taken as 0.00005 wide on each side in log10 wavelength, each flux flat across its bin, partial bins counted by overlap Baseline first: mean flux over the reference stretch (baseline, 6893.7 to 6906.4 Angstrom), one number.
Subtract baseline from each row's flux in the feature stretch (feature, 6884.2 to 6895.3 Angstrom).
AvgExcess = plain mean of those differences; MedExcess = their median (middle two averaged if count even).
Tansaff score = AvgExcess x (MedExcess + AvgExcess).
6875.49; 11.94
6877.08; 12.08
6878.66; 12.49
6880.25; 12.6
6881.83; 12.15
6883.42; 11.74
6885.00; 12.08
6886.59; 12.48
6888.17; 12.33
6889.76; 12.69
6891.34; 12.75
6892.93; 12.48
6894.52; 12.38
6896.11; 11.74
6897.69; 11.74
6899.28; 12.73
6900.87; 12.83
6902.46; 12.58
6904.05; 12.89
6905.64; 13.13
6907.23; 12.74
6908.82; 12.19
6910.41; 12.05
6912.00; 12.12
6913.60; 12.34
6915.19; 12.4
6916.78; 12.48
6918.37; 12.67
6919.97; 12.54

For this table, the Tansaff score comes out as 0.003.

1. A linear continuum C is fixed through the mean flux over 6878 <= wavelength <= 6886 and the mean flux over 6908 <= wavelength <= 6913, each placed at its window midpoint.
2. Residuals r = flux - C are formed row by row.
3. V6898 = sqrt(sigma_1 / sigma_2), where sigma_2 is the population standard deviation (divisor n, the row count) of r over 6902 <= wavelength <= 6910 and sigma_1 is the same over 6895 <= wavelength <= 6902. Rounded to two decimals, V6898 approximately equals 1.30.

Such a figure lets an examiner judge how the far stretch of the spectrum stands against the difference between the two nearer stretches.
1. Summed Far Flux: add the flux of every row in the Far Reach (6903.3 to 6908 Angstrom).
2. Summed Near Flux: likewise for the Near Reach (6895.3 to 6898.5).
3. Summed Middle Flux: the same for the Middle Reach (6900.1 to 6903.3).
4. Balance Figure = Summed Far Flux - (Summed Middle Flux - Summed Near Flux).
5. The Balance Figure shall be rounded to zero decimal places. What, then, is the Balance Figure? 37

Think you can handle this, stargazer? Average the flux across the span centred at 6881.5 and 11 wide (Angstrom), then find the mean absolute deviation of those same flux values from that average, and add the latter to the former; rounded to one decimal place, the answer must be 12.5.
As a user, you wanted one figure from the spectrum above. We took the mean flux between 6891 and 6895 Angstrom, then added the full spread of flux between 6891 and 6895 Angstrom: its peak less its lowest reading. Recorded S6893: 12.9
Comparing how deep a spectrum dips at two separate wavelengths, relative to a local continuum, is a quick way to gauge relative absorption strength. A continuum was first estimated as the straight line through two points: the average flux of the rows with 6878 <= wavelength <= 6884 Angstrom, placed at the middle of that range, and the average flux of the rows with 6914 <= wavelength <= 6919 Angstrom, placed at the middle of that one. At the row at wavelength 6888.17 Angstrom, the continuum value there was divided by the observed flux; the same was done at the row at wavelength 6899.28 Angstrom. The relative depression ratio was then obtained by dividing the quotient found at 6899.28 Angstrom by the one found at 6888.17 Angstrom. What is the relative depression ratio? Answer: 0.98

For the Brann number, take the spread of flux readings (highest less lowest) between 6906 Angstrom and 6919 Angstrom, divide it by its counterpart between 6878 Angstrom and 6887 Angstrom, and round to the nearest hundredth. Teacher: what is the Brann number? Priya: 0.80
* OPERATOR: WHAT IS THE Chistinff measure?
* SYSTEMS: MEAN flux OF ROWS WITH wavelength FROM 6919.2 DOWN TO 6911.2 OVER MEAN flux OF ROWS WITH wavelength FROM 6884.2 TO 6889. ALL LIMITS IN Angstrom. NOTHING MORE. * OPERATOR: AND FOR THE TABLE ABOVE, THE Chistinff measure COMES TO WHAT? 1.01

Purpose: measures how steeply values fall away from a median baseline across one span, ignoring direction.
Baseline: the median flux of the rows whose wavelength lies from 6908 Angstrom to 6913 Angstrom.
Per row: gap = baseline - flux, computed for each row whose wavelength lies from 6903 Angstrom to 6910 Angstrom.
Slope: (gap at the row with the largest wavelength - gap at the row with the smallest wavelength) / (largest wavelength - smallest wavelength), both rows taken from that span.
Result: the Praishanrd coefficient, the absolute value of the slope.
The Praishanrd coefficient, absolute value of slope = 0.15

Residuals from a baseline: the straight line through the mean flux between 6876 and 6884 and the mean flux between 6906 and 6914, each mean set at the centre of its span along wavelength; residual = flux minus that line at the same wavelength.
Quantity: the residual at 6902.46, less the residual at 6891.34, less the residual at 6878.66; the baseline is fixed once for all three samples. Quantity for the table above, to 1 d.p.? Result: -0.5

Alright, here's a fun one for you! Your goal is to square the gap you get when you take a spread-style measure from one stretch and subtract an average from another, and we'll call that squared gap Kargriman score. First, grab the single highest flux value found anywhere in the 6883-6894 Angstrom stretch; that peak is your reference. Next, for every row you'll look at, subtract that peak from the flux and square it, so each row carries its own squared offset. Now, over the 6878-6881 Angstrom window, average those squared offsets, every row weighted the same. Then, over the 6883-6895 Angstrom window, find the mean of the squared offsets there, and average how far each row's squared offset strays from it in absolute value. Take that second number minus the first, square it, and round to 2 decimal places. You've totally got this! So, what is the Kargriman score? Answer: 0.04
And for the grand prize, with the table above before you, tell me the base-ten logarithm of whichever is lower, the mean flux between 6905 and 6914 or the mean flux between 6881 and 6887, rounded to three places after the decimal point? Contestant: 1.083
